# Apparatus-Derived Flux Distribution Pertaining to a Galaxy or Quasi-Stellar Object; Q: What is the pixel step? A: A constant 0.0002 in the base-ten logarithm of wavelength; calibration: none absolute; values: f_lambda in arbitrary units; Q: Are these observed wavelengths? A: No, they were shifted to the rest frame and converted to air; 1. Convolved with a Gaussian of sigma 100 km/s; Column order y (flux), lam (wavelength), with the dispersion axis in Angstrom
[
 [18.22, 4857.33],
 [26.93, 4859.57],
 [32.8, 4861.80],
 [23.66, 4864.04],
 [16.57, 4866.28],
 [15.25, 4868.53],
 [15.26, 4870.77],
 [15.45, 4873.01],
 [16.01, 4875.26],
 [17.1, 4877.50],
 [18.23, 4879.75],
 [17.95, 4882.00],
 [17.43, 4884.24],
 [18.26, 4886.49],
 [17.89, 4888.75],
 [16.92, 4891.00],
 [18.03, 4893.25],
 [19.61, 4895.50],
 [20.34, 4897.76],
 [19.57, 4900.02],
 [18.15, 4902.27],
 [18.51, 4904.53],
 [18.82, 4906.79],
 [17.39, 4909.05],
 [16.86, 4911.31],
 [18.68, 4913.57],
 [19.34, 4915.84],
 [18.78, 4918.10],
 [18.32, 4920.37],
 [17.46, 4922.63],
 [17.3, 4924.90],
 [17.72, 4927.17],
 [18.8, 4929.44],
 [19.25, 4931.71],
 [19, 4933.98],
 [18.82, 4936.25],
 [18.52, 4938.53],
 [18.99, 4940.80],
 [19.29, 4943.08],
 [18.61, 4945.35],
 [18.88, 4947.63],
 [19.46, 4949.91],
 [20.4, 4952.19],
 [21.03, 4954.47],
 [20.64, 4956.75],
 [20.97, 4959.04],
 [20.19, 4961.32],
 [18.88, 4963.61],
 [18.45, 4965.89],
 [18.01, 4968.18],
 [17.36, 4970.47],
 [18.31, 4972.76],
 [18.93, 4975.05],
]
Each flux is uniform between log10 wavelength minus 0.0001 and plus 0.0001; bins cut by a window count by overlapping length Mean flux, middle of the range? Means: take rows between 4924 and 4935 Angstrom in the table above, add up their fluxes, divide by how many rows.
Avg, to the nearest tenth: 18.4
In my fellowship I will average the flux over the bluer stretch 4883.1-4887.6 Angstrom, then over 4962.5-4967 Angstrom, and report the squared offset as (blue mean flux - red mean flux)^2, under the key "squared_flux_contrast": 0.7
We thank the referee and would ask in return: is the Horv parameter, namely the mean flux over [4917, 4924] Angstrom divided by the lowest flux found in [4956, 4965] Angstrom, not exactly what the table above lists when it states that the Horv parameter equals 0.96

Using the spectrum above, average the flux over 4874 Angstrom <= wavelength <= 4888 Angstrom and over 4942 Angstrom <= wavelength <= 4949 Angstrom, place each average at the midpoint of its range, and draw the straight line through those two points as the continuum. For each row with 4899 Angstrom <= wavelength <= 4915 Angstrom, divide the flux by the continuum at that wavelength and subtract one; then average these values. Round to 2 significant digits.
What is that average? 0.012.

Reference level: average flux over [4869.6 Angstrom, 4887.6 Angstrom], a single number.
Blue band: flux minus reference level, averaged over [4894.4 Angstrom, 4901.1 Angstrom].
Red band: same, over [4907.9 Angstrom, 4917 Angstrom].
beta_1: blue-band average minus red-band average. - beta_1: 1.8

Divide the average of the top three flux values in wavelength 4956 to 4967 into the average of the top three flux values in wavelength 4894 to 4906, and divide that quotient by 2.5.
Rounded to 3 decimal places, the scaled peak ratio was 0.385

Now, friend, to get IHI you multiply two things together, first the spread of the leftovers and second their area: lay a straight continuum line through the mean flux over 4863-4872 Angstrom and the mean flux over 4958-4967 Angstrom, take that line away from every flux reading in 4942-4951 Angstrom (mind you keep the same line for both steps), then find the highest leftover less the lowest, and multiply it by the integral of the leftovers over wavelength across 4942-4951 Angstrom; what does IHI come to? -2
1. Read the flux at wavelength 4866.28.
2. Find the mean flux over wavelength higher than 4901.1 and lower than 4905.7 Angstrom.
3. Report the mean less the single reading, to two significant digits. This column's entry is 1.8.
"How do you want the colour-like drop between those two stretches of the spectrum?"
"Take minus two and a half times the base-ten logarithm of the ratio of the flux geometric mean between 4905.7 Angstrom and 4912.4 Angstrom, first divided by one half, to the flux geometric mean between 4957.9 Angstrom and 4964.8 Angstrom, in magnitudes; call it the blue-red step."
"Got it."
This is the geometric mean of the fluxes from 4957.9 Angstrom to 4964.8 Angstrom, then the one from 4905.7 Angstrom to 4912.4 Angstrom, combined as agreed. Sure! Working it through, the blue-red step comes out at -0.62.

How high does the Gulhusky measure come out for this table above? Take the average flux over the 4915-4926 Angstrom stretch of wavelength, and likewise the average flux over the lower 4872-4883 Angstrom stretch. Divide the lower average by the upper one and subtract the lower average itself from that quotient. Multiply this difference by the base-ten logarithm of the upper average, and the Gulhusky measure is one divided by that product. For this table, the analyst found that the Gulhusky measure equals -0.050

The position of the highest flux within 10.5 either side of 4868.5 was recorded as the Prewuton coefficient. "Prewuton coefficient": 4861.80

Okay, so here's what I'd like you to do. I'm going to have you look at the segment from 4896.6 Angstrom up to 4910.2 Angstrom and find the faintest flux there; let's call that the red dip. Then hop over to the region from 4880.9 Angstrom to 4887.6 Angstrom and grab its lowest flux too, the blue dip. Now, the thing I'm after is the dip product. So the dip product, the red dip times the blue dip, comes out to 303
